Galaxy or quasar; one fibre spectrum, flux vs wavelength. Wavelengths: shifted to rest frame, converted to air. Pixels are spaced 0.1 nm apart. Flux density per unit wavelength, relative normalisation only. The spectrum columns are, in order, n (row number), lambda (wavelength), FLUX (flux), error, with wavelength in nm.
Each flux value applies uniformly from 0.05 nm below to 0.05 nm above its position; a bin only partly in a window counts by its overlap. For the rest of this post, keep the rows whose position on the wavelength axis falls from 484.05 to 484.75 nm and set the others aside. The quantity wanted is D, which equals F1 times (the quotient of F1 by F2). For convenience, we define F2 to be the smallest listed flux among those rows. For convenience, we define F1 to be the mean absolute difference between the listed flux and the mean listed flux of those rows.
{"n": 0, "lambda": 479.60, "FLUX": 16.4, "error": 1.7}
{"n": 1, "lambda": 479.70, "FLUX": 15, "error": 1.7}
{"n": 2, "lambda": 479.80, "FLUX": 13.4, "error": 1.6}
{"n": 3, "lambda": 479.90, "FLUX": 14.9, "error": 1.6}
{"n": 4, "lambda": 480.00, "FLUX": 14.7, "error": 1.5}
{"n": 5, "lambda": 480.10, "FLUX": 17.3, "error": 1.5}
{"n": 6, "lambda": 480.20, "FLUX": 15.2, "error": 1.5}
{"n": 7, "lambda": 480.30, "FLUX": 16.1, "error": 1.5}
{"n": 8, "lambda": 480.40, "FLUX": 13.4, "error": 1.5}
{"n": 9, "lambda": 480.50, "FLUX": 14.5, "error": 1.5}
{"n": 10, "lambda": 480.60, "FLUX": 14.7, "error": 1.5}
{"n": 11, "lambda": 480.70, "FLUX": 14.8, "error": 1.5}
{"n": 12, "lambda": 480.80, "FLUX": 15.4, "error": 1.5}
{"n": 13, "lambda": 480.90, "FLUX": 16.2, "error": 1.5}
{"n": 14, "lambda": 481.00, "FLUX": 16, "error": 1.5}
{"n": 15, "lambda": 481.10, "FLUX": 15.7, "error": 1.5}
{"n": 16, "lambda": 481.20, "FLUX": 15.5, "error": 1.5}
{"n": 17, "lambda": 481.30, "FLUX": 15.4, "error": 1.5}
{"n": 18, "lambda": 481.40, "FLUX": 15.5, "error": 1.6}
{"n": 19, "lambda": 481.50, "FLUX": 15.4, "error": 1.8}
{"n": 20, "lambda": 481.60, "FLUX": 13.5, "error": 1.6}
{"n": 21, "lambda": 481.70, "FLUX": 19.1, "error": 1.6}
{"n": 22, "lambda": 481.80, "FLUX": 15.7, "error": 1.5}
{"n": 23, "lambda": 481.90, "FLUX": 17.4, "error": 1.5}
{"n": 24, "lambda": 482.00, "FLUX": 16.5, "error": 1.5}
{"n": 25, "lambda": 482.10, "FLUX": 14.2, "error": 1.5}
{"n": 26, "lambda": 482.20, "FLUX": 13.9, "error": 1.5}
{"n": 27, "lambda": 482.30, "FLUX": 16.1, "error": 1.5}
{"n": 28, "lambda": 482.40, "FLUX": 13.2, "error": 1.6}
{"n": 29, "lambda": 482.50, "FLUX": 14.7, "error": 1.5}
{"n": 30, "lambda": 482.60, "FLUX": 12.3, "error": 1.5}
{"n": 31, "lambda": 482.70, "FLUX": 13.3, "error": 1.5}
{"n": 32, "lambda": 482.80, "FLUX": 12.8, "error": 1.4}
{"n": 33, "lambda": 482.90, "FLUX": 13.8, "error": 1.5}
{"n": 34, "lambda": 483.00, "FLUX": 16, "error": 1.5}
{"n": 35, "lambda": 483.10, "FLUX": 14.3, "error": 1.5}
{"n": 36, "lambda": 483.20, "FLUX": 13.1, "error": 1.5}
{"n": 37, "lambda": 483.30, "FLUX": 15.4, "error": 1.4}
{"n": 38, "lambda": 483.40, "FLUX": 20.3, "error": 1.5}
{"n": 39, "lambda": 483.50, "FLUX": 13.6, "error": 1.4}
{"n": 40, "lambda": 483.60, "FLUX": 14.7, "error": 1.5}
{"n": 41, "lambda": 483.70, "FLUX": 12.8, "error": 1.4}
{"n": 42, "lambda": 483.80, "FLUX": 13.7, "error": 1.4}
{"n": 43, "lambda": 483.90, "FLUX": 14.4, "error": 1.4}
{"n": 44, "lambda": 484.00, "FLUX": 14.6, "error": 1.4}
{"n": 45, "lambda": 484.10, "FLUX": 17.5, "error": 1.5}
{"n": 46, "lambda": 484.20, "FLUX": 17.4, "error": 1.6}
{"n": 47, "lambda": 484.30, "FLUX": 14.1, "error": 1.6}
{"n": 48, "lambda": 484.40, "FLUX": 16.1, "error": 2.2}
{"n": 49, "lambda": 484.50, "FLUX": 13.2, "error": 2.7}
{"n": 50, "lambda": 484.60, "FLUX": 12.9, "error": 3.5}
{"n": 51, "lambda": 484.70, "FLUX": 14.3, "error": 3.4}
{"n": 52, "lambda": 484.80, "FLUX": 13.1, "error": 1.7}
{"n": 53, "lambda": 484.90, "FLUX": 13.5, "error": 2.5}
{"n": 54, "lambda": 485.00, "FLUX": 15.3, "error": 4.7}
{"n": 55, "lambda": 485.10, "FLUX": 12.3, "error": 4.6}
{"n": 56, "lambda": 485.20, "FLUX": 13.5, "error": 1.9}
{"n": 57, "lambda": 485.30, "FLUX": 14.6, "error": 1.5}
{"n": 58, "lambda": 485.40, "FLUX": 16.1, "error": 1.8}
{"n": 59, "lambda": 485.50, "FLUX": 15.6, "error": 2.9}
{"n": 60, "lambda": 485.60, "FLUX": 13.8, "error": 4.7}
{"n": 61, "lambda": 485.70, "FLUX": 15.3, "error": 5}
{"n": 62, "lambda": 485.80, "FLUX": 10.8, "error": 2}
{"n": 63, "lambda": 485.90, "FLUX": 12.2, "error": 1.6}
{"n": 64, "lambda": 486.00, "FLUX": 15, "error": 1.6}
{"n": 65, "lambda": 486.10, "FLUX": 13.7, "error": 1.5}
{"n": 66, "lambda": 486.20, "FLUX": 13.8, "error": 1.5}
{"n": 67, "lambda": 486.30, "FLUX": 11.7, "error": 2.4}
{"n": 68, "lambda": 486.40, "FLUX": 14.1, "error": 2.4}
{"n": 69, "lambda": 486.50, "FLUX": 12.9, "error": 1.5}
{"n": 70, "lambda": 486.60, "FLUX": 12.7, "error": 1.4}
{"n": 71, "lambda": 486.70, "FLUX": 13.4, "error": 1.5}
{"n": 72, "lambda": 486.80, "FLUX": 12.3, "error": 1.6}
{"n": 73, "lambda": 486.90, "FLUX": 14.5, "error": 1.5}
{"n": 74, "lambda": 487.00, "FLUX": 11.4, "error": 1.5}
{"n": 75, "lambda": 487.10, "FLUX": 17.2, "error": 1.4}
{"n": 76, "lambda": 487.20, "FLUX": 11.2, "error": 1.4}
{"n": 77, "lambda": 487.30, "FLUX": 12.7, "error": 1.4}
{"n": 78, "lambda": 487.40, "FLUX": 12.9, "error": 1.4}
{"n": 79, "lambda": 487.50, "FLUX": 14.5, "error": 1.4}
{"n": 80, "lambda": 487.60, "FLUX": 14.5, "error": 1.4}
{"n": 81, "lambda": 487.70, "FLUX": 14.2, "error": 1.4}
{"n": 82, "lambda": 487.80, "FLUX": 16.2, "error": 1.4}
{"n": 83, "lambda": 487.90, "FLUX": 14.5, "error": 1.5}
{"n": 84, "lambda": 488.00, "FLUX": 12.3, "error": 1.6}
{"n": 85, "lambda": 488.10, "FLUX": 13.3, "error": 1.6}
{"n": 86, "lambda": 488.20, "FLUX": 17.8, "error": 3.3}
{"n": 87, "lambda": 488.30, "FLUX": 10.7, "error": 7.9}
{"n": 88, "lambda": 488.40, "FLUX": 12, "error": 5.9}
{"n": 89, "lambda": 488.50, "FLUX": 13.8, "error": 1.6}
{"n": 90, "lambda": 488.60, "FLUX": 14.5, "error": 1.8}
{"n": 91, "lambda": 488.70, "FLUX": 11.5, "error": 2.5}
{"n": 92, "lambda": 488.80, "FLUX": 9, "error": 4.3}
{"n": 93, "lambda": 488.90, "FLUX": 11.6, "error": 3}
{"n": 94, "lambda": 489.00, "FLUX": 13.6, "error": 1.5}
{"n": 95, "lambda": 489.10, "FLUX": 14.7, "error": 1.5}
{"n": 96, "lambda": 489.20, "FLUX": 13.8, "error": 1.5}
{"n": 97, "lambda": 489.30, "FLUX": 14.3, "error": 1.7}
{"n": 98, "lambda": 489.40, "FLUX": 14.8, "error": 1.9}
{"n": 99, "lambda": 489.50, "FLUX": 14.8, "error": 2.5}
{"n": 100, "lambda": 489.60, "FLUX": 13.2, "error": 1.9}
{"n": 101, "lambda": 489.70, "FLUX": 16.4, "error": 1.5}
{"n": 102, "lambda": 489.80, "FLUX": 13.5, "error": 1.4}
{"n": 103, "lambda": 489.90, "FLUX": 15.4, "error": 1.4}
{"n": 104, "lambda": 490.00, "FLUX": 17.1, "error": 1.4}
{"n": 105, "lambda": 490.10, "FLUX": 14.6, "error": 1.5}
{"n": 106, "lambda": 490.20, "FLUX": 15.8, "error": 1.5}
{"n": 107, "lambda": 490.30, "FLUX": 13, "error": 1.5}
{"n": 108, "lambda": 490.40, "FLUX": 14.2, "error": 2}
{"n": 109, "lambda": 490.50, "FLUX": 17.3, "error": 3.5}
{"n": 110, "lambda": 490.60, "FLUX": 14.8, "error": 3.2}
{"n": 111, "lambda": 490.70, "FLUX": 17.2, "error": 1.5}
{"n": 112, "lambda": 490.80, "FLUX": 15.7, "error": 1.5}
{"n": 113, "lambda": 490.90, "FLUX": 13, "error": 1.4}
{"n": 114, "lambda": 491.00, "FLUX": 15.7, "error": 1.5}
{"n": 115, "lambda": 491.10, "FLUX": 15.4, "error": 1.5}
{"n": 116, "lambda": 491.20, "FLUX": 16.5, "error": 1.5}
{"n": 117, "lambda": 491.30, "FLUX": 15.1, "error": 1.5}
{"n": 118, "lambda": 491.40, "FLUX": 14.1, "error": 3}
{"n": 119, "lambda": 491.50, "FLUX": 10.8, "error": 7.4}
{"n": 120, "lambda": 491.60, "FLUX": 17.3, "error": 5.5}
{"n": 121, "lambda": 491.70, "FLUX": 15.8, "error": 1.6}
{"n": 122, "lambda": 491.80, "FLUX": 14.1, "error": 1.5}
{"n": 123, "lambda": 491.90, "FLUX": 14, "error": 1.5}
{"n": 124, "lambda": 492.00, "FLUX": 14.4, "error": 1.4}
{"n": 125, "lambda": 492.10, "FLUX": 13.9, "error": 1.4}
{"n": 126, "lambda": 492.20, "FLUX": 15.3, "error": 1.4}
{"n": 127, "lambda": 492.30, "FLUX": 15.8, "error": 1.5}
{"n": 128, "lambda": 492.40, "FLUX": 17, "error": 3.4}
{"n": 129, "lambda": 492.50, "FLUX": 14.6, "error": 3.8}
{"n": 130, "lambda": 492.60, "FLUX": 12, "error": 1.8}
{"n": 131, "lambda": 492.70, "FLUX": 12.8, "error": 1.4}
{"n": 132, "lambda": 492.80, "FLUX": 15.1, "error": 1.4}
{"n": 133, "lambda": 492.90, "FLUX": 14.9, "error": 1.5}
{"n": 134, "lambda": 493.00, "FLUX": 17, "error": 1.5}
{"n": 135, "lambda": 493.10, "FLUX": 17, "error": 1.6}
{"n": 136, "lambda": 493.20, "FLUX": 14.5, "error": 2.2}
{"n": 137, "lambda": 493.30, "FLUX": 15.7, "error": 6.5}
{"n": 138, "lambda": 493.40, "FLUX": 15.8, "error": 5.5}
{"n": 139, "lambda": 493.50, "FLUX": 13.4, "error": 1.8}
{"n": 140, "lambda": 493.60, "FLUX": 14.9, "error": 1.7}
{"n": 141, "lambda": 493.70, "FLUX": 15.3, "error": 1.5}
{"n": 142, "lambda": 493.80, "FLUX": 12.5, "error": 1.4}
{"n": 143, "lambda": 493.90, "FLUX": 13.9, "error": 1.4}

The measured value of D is 0.21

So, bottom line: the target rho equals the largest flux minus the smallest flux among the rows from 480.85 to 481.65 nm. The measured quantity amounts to 2.7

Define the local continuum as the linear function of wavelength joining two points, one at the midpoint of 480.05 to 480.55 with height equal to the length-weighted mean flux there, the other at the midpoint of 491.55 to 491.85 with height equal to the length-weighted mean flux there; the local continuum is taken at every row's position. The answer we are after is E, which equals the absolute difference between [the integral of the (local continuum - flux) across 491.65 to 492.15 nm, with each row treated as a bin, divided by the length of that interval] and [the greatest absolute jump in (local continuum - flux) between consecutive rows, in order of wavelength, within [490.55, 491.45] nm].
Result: 1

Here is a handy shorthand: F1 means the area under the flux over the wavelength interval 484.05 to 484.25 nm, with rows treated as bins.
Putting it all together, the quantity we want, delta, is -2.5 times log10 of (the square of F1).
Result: -2.71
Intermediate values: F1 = 3.5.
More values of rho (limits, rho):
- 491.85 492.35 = 1.9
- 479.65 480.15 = 3.9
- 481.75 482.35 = 3.5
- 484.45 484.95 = 1.4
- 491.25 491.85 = 6.5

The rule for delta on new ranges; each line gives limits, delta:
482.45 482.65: -2.16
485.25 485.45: -2.44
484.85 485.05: -2.30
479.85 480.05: -2.36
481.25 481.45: -2.45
